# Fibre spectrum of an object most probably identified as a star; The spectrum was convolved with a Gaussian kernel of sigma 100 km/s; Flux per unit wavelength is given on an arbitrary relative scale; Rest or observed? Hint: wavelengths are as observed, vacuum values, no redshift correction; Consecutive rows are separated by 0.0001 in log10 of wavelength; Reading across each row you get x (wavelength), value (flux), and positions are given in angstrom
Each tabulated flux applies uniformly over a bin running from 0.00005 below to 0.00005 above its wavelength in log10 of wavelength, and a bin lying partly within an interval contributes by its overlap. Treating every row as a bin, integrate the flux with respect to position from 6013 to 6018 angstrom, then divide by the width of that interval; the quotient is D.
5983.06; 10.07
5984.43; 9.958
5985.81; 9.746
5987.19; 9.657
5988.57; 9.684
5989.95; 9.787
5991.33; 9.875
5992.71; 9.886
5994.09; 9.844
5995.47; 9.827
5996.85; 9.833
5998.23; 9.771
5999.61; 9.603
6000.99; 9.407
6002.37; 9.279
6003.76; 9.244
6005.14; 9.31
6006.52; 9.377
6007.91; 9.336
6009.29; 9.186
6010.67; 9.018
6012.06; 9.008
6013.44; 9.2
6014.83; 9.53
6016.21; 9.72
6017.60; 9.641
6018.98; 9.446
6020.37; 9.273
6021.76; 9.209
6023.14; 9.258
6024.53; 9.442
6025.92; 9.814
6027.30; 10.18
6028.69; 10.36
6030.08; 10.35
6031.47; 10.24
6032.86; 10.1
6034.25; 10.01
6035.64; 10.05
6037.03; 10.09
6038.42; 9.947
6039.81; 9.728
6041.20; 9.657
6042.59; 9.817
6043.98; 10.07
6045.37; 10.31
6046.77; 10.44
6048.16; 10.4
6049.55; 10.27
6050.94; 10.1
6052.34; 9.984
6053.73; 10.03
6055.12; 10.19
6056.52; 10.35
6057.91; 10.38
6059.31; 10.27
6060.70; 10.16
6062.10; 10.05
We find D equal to 9.5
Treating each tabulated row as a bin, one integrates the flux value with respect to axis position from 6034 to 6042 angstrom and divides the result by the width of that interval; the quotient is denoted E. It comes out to 9.9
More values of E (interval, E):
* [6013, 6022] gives 9.4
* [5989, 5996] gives 9.8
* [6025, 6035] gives 10.1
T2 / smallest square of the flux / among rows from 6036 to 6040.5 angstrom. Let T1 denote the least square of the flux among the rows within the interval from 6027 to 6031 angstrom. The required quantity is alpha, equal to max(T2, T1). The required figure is 104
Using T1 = 104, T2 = 95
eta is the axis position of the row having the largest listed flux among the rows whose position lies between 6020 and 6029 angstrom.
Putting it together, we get 6028.69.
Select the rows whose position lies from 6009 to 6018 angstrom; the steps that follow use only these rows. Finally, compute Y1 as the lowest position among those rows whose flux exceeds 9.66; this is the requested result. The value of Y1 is 6016.21 angstrom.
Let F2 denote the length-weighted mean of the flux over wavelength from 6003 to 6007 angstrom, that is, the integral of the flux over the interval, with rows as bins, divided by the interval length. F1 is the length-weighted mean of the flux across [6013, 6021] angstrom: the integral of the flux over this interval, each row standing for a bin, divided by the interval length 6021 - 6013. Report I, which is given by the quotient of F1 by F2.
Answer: 1.02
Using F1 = 9.5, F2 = 9.30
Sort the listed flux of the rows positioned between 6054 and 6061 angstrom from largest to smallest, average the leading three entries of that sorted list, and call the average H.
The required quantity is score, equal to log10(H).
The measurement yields 1.01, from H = 10.3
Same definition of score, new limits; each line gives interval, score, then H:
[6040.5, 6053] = 1.02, 10.4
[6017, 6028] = 0.99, 9.9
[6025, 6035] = 1.01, 10.3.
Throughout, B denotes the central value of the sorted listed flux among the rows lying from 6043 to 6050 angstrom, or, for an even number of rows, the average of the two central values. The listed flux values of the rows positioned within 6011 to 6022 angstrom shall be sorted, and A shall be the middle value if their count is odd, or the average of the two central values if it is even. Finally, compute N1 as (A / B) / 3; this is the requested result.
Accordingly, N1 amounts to 0.303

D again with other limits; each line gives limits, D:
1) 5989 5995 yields 9.8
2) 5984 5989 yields 9.7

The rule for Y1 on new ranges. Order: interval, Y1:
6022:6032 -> 6025.92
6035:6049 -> 6035.64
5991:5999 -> 5991.33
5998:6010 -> 5998.23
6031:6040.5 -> 6031.47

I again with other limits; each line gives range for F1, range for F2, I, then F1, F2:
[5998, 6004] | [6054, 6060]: 0.92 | 9.4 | 10.28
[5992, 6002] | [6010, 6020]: 1.04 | 9.7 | 9.36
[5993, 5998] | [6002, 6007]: 1.06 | 9.8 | 9.30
